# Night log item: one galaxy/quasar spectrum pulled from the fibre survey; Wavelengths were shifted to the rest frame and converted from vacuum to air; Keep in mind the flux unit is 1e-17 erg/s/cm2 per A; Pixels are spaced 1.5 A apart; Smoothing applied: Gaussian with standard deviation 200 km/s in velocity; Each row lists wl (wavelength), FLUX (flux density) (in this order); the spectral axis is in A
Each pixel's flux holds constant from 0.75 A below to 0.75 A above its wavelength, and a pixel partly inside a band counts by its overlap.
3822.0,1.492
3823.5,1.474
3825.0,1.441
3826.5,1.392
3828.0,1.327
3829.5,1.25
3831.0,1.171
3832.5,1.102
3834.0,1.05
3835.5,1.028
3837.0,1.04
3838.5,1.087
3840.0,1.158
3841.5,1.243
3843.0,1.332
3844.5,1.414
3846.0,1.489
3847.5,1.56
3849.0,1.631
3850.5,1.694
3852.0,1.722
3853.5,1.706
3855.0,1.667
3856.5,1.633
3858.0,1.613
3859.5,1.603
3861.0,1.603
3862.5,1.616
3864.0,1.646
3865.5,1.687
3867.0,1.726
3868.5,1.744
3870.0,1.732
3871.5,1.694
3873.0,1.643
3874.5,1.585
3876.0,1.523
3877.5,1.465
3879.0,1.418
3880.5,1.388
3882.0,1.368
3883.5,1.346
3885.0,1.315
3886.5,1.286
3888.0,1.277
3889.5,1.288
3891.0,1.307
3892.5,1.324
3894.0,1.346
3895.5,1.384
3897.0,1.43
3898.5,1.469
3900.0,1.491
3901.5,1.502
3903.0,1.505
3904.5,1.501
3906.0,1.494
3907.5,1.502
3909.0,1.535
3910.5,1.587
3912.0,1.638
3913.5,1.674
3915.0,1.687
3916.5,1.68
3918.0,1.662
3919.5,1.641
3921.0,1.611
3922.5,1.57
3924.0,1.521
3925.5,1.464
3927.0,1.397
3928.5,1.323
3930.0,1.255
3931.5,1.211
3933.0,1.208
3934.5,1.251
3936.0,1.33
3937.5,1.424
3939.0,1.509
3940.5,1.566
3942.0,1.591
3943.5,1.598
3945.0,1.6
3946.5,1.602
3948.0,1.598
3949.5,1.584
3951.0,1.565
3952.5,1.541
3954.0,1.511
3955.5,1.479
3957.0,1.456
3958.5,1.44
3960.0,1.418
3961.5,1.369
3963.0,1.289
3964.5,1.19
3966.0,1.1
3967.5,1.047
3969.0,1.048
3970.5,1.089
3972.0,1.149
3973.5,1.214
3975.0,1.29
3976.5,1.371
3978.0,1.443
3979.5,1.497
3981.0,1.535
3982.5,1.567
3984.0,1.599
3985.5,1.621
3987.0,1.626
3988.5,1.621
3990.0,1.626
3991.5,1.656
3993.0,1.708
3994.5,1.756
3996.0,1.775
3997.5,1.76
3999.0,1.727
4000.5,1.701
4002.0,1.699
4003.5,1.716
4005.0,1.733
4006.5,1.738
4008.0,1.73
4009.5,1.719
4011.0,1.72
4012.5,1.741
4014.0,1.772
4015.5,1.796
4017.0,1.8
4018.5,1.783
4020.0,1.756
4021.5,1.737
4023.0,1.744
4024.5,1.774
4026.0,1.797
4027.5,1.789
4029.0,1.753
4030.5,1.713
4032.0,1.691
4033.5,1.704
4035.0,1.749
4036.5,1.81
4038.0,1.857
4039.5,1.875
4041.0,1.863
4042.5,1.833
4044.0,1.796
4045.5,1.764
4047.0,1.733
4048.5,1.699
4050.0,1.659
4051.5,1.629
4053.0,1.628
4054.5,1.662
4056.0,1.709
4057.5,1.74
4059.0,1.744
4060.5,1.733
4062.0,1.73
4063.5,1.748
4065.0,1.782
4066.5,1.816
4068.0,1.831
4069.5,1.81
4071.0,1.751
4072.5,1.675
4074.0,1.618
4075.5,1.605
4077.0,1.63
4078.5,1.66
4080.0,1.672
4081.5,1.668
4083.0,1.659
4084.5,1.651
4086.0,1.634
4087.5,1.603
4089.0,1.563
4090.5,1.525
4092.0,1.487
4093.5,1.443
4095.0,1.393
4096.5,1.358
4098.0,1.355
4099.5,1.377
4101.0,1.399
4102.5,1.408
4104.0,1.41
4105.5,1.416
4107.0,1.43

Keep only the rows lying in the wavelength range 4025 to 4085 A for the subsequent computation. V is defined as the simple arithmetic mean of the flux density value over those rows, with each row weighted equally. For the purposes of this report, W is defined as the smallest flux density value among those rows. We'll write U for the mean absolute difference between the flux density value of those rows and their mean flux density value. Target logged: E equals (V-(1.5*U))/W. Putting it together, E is 1.021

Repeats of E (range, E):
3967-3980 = 0.977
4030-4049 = 0.999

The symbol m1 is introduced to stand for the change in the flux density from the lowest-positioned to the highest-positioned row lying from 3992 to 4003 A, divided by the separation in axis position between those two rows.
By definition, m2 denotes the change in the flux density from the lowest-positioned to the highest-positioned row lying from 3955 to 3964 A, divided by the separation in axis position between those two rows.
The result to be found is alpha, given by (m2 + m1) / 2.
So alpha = -0.013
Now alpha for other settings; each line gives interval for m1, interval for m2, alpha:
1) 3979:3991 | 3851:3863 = 0.001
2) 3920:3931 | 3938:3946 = -0.012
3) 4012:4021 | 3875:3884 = -0.011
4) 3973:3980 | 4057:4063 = 0.022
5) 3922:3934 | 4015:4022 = -0.022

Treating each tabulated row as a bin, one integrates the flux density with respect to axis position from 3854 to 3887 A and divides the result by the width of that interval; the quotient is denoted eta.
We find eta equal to 1.56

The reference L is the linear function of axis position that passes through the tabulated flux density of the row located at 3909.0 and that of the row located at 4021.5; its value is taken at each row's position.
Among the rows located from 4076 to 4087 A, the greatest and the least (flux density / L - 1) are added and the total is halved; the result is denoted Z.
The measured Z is -0.11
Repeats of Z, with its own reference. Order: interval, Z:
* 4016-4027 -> 0.02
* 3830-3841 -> -0.21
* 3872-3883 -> 0.02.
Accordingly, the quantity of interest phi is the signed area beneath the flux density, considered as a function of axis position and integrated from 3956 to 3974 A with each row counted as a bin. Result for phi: 22.3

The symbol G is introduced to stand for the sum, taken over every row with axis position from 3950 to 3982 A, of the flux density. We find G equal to 28.0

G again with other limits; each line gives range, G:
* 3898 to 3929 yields 32.5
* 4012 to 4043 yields 37.3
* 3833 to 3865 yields 30.5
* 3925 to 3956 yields 30.6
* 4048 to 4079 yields 35.9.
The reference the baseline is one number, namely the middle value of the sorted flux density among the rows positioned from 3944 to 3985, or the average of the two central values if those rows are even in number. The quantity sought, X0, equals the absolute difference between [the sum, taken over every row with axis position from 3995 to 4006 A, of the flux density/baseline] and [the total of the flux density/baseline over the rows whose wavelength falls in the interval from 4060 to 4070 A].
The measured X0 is 0.2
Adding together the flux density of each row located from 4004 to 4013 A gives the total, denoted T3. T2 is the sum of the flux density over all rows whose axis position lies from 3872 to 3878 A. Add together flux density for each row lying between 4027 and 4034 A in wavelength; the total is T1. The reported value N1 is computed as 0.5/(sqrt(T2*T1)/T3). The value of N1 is 0.7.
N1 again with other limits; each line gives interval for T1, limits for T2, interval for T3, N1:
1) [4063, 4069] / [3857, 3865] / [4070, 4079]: 0.7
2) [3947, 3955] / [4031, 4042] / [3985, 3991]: 0.3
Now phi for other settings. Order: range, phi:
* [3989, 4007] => 30.9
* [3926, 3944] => 25.0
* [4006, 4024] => 31.6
